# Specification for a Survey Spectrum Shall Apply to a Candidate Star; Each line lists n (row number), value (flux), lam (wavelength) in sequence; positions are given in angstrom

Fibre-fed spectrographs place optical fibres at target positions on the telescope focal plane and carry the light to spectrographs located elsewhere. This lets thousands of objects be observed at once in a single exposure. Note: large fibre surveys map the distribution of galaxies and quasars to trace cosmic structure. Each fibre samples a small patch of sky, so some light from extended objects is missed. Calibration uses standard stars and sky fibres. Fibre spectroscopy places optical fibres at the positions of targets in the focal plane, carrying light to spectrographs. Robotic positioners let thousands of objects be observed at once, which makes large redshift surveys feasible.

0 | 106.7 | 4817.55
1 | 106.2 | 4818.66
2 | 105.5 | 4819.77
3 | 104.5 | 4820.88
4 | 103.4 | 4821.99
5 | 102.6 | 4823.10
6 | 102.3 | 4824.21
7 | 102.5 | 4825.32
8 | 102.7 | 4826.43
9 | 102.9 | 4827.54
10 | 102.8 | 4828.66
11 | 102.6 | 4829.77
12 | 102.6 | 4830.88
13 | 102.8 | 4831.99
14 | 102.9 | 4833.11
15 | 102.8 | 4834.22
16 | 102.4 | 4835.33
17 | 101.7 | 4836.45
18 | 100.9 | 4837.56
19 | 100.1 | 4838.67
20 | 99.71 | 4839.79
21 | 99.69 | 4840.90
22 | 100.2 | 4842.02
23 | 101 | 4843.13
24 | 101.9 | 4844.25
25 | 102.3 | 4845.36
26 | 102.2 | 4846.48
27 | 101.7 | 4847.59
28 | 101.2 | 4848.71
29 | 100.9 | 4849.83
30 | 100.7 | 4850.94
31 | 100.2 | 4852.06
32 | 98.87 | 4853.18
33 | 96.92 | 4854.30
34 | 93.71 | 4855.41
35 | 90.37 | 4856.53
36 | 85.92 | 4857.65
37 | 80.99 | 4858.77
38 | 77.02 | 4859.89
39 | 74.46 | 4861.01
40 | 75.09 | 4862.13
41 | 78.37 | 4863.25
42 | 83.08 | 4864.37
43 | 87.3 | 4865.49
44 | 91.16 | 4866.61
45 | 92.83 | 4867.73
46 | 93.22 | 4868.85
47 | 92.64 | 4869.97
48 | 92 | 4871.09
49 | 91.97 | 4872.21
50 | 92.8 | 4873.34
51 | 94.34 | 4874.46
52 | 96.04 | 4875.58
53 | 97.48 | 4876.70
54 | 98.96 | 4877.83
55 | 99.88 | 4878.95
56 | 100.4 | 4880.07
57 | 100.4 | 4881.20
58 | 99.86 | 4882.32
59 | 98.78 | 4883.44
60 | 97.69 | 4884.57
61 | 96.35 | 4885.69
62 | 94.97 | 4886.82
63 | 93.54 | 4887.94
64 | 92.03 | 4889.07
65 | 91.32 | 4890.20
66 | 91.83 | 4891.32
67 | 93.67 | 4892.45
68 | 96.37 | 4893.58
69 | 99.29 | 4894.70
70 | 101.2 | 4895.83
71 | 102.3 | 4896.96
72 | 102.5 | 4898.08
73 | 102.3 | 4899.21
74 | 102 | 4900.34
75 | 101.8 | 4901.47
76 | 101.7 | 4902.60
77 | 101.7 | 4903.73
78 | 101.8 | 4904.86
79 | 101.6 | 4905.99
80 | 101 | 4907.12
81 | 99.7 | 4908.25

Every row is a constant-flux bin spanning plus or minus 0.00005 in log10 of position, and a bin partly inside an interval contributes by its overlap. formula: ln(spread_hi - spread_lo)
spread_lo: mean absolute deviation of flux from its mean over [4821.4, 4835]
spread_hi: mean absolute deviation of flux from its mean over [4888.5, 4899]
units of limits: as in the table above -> 1.36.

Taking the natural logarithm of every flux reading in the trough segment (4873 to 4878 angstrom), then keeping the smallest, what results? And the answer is 4.53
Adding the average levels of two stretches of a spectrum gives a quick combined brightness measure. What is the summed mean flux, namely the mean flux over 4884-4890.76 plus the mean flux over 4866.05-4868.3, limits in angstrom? 186.3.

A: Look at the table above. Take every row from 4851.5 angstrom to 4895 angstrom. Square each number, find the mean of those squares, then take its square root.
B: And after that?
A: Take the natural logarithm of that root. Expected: 4.53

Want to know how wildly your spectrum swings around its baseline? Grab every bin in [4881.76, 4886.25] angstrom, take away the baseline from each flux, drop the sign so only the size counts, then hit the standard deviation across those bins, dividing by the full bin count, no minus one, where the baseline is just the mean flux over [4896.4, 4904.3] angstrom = 1.3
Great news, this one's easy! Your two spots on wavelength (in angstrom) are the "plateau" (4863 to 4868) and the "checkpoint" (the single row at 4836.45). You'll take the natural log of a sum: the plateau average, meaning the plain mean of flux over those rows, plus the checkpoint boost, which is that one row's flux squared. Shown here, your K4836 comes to 9.25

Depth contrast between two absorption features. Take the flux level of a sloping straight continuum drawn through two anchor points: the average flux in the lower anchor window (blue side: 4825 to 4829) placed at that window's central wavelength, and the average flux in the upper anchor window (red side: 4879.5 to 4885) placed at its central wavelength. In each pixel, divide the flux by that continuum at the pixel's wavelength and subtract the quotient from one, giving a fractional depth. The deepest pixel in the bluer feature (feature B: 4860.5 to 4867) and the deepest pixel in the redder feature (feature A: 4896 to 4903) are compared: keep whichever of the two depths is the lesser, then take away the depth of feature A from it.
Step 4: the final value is 0.00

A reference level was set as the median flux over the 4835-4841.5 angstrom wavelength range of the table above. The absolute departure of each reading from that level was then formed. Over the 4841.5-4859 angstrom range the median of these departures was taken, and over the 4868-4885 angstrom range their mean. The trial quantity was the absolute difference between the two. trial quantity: 2.6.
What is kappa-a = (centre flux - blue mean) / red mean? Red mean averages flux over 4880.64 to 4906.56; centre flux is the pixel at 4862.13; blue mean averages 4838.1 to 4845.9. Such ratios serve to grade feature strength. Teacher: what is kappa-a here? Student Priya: -0.26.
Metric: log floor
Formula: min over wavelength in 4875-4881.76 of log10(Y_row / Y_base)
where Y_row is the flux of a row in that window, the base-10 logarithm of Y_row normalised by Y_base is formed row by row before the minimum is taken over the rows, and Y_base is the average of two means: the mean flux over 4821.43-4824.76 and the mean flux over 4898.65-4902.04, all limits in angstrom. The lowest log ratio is -0.03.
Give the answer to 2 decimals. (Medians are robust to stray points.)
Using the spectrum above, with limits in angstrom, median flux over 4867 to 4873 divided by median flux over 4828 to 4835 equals 0.90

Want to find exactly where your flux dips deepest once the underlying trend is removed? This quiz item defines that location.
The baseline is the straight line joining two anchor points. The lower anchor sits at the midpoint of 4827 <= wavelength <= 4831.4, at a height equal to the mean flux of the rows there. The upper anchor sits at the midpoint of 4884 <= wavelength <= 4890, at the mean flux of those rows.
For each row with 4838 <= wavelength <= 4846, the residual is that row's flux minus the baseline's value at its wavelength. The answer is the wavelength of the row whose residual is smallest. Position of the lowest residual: 4839.79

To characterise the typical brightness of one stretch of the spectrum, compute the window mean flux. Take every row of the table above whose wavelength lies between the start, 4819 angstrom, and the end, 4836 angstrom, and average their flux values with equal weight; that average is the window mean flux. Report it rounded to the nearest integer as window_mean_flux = 103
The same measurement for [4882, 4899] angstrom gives 97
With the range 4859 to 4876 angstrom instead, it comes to 87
